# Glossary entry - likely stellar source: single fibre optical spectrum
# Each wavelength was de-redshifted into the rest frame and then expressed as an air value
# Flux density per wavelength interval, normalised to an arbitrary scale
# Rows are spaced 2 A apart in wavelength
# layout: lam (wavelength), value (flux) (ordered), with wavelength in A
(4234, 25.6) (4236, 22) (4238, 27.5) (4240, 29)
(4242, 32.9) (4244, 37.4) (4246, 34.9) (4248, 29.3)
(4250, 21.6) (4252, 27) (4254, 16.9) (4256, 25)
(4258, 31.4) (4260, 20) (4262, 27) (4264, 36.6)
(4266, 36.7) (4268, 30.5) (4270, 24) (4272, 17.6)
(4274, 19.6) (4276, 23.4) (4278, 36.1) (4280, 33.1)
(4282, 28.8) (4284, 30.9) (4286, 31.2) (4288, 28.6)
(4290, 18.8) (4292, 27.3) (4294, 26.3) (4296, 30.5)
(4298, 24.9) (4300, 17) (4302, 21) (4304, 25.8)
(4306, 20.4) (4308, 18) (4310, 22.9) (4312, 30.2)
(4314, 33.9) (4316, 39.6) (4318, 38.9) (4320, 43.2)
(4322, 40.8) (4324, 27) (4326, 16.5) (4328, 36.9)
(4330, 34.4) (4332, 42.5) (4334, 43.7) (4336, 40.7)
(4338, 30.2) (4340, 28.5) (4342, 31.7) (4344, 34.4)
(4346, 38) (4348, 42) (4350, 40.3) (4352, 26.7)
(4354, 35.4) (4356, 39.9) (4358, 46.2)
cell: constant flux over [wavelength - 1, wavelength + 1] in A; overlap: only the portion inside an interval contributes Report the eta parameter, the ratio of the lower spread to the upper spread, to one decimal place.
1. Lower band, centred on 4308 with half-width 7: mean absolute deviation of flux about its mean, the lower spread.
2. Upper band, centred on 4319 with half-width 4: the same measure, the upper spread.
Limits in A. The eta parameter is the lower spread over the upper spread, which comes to 3.3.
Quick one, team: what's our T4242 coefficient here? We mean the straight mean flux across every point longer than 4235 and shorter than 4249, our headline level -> 30.4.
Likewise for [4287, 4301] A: 24.8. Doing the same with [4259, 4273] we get 27.5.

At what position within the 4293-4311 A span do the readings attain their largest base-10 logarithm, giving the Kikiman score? 4296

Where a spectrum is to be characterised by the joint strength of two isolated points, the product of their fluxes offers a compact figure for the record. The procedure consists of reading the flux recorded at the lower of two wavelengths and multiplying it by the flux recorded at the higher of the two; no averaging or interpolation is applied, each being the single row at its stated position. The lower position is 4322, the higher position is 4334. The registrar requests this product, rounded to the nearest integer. 1783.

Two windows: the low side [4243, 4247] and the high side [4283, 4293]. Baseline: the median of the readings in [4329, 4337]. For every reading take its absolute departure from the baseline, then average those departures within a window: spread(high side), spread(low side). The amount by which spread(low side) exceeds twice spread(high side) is -23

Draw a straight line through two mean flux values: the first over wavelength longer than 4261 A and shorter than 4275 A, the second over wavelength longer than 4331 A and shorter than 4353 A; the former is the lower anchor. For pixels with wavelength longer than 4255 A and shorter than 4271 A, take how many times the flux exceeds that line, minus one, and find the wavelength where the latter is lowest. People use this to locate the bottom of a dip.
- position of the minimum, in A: 4260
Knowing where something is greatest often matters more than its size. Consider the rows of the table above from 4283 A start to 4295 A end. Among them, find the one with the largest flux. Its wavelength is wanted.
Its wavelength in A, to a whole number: 4286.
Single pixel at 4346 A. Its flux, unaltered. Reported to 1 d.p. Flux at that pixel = 38.0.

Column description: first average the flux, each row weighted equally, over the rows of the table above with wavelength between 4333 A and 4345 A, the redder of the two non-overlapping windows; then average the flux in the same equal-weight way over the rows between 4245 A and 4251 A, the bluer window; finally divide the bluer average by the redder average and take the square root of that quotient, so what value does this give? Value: 0.91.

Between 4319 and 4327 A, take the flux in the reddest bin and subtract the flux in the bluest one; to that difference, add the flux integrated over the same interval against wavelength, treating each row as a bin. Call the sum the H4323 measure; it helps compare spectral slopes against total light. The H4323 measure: 228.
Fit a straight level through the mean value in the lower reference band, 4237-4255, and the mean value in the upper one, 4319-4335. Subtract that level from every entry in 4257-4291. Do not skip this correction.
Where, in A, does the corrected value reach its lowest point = 4290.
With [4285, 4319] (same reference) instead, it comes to 4300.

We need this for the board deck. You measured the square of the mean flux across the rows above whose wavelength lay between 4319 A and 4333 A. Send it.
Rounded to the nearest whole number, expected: 1188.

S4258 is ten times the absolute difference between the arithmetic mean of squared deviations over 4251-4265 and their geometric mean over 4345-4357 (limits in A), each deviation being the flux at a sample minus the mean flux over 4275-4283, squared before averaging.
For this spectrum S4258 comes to 3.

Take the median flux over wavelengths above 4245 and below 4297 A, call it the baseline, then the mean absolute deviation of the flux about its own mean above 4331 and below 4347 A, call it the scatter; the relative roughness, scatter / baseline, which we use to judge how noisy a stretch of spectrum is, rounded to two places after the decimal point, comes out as 0.18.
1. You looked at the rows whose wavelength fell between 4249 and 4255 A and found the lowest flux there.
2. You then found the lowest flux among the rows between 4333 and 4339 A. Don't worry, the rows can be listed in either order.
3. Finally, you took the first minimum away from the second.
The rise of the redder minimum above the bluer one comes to 13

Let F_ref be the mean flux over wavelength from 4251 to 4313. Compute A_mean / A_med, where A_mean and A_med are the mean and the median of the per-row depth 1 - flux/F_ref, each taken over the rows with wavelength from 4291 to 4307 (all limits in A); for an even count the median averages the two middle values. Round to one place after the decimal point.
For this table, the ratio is 2.7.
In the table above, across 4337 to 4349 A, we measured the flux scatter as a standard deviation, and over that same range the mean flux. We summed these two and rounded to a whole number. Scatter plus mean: 39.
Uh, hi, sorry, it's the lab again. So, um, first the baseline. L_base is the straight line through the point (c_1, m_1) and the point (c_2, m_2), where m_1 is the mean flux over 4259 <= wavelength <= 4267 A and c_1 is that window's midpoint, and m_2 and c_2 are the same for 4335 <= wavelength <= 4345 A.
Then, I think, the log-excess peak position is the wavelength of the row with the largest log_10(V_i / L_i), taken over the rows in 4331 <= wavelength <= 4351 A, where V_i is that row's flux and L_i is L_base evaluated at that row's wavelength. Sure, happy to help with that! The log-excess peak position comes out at 4334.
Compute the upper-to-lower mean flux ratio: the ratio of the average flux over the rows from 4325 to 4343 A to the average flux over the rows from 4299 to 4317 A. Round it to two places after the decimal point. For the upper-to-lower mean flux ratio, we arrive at 1.33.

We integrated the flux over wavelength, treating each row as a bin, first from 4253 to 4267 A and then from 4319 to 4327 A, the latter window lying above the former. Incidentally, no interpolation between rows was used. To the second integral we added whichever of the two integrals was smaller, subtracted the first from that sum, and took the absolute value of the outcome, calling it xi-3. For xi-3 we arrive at 123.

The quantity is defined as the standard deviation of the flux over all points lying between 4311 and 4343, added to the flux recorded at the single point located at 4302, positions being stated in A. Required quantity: 28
